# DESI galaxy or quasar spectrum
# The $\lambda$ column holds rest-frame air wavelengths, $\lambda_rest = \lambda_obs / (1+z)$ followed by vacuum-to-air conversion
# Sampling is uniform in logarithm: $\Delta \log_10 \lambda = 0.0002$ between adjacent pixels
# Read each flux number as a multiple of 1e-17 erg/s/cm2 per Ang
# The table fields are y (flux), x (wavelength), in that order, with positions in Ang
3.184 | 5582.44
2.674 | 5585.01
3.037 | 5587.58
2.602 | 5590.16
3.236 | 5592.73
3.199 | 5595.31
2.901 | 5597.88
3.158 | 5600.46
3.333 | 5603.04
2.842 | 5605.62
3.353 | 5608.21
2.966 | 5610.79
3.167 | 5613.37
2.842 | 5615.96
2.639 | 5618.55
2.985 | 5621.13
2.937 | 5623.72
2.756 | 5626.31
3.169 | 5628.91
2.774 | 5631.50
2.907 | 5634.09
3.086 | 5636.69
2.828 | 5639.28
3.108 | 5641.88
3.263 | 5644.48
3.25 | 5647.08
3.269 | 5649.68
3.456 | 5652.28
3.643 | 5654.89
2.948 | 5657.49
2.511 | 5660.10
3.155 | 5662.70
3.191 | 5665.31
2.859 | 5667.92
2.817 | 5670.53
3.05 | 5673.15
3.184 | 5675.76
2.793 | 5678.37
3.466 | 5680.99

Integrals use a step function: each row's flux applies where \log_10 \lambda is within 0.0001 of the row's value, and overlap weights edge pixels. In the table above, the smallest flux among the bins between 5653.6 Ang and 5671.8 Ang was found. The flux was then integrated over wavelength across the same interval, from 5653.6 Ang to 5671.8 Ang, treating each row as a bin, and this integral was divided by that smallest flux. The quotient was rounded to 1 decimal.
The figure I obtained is 21.9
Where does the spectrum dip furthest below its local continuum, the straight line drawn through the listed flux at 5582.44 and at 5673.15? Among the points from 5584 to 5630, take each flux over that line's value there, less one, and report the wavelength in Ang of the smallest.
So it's 5590.16 Ang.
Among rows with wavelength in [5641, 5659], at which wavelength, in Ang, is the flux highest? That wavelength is 5654.89 Ang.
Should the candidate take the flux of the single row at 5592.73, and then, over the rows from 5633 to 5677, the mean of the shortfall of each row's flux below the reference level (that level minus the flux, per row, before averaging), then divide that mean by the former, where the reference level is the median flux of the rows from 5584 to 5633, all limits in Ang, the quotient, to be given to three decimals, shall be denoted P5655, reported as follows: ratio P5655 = -0.038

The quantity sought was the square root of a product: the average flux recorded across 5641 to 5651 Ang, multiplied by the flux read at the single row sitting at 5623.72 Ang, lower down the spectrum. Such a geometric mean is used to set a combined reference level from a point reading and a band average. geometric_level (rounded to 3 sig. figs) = 3.08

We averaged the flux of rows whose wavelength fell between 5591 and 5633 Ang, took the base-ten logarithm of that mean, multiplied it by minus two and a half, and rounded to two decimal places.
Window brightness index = -1.20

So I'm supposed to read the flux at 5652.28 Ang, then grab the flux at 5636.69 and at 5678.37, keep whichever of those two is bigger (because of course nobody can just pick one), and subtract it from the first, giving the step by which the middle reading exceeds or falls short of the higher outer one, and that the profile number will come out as 0.4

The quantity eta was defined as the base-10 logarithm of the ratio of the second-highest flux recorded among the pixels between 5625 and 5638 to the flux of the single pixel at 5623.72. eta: 0.02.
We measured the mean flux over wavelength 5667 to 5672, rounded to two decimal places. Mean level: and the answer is 2.84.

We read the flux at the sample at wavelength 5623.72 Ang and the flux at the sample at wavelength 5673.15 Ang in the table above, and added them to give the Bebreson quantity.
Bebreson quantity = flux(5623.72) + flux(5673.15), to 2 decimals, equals 5.99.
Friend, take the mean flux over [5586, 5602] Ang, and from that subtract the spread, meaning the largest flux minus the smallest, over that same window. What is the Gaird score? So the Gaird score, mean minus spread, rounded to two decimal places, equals 2.39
